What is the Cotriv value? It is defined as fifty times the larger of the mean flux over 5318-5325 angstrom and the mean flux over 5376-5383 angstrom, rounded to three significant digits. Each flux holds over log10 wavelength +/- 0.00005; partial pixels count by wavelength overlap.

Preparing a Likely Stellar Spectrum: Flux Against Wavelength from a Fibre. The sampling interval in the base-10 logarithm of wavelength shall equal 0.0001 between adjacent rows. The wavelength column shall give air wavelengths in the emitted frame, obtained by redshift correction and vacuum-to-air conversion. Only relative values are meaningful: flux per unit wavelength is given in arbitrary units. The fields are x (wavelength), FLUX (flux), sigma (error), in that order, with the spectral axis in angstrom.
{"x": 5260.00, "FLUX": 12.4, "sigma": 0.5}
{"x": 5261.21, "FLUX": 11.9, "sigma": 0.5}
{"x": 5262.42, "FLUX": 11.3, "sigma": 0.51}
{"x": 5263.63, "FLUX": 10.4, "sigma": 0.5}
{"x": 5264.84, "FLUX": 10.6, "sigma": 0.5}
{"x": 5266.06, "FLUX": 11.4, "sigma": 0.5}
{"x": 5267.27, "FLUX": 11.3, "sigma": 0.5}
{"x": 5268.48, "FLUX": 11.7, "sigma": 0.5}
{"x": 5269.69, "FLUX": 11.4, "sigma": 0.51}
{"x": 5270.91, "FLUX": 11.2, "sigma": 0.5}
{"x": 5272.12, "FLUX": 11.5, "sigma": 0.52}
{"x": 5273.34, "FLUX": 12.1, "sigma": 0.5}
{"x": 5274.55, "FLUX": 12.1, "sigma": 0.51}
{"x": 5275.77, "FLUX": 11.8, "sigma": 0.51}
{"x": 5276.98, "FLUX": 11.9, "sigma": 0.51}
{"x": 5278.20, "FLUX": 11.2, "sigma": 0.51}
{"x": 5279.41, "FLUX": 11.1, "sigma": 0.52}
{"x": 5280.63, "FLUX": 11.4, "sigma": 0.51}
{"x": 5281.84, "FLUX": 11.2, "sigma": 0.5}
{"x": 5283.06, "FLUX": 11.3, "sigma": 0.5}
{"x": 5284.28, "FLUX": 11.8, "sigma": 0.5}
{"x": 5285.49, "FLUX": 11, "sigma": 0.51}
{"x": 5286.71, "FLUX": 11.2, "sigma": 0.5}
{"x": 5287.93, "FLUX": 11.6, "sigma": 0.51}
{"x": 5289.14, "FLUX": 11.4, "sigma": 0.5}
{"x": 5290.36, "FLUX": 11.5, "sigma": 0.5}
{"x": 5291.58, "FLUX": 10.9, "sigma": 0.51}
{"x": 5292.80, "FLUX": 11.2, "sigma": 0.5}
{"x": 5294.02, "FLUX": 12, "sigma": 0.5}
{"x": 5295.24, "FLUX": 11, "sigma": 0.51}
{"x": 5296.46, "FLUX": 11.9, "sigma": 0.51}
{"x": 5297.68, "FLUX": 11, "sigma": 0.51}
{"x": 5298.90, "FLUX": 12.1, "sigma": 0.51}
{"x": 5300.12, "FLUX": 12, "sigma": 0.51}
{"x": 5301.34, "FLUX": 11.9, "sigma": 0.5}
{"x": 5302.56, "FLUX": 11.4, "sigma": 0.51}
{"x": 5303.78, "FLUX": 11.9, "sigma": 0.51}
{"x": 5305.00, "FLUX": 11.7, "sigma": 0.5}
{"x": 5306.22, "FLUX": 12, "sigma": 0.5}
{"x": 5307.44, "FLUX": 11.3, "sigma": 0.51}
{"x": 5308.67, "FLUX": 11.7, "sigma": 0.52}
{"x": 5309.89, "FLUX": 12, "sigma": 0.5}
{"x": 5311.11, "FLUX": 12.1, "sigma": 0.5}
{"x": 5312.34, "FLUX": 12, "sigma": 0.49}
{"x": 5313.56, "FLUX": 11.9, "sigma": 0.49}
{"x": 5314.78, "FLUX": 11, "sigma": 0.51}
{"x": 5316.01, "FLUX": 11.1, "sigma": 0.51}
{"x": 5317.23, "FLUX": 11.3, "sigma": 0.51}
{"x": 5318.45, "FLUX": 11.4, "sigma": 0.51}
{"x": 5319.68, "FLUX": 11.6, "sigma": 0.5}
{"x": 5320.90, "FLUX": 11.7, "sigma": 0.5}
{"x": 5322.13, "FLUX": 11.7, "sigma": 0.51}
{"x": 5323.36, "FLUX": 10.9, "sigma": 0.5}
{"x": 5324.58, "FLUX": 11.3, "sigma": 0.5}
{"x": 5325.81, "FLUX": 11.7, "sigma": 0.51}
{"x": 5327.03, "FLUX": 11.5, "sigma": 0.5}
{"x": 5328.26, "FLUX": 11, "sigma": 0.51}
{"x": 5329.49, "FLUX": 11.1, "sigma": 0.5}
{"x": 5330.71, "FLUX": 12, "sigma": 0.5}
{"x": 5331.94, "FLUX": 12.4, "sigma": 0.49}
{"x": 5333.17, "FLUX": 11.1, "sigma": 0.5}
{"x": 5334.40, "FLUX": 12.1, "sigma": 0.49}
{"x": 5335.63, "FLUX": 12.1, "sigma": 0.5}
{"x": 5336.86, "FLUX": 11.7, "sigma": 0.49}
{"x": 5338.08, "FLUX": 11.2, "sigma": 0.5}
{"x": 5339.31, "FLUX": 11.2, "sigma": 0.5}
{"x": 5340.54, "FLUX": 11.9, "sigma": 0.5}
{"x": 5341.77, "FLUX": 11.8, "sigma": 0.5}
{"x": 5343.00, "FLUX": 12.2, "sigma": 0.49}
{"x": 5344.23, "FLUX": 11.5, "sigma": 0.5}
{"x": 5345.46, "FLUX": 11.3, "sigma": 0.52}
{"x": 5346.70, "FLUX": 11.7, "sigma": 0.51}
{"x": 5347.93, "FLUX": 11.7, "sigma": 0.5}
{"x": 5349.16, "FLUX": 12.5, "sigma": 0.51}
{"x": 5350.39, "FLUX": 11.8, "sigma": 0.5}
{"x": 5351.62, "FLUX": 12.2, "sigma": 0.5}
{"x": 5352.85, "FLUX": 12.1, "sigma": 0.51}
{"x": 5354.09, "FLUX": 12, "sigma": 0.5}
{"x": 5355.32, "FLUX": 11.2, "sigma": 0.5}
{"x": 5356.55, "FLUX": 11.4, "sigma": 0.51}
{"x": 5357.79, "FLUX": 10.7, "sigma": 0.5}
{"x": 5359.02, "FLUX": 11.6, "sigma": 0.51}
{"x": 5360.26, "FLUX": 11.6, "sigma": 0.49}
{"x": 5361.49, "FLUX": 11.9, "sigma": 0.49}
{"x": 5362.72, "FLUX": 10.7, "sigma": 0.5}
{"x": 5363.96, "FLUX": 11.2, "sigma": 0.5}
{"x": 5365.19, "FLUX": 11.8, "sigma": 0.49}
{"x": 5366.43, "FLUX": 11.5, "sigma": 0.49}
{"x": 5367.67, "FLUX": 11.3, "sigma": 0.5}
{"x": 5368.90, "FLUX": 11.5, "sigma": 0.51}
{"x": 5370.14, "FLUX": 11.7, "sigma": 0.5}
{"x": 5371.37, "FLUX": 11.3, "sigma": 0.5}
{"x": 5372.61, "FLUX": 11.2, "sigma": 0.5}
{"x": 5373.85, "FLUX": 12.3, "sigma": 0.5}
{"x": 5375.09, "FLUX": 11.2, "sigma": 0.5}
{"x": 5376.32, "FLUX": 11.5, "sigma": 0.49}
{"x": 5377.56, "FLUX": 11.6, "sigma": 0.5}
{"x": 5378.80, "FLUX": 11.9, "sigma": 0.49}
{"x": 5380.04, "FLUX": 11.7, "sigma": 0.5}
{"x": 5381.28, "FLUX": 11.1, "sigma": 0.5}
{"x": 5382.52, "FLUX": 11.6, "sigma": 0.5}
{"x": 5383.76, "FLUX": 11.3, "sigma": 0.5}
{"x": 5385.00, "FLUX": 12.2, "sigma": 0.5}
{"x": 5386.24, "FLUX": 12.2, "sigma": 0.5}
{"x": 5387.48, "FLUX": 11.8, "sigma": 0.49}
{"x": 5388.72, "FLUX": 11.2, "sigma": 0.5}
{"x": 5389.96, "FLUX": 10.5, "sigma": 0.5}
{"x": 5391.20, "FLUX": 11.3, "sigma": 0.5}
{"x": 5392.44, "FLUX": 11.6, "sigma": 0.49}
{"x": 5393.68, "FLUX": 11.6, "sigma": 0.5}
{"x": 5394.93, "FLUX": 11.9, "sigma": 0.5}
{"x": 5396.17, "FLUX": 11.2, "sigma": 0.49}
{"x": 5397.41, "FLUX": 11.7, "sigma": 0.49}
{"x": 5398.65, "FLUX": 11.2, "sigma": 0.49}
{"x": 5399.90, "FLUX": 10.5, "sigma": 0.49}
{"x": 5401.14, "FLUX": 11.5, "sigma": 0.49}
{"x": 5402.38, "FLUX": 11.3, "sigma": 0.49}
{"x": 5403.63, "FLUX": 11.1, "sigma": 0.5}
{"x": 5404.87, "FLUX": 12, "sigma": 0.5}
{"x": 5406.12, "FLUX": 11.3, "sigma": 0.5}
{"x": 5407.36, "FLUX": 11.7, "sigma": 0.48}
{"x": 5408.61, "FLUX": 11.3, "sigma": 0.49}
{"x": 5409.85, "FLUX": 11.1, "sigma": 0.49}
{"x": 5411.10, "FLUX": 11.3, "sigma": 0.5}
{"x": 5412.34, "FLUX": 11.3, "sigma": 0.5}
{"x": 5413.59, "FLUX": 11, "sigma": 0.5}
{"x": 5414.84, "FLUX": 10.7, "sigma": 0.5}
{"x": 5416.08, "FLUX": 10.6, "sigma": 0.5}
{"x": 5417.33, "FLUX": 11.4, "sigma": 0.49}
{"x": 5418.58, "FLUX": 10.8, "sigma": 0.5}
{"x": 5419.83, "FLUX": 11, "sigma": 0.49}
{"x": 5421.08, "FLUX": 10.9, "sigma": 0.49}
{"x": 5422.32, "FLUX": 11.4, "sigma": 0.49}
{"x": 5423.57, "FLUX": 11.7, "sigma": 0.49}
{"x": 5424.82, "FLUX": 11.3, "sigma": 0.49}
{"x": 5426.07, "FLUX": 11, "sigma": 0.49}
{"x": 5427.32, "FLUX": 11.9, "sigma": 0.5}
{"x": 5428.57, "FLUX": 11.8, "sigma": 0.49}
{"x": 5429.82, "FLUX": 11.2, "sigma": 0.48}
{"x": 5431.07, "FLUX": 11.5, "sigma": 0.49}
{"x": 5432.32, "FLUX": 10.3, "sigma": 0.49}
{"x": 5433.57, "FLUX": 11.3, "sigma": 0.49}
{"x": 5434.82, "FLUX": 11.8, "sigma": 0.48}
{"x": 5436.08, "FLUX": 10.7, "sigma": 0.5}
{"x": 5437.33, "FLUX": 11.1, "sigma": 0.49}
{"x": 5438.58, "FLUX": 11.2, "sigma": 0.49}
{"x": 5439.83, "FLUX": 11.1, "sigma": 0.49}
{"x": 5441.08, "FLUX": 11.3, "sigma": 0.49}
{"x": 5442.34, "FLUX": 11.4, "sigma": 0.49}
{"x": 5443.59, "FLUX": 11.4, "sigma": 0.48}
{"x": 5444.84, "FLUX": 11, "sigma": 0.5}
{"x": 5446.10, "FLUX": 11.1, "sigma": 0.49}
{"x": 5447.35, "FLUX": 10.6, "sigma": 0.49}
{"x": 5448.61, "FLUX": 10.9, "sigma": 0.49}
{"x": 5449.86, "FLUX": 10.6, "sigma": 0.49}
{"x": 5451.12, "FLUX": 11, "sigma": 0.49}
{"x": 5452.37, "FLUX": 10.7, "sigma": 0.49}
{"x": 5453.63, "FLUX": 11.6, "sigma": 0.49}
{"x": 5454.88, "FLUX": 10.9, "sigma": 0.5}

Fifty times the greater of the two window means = 578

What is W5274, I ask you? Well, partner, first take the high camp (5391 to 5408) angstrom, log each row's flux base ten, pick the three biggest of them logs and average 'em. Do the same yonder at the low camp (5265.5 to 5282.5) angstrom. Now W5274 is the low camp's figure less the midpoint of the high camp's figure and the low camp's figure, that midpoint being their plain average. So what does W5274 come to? 0.003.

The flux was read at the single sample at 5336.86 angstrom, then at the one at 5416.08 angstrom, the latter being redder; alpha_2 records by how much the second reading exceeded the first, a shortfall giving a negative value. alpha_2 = -1.1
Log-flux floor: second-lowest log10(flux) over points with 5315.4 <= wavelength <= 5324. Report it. 1.05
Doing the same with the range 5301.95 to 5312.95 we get 1.06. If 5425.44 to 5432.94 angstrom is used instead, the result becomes 1.04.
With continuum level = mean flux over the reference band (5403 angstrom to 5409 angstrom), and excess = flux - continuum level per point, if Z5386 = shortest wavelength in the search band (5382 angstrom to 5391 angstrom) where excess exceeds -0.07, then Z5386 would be 5382.52 angstrom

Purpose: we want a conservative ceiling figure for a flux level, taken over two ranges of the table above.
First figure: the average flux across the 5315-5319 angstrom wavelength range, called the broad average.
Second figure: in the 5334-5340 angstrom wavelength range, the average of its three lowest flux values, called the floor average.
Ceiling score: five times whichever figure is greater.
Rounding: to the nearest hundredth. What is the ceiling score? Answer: 56.83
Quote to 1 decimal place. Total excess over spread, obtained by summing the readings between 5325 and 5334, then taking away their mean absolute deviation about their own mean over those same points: 80.4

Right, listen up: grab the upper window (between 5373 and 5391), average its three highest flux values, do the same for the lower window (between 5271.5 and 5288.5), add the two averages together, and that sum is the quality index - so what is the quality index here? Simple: 24.3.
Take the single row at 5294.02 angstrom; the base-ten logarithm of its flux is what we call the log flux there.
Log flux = 1.08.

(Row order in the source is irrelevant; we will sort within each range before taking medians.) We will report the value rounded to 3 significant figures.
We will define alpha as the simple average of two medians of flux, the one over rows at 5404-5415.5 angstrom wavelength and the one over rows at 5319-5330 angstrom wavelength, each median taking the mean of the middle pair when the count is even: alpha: 11.4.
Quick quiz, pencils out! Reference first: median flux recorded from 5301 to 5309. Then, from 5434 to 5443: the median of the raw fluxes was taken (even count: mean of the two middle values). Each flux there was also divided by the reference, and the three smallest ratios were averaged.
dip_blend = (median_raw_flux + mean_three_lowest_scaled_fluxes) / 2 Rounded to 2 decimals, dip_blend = 6.07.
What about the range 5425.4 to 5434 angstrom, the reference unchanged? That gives 6.11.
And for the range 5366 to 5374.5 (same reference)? 6.23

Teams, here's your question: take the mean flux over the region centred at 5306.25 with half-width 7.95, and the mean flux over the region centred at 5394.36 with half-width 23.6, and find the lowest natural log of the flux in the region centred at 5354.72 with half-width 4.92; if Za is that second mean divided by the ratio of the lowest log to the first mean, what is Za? 57.0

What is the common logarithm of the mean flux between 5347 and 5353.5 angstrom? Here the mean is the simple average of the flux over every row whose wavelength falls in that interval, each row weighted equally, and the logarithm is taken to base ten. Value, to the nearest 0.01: 1.08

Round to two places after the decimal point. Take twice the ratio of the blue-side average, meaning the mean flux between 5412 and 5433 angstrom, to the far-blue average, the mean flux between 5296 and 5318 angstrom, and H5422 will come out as 1.91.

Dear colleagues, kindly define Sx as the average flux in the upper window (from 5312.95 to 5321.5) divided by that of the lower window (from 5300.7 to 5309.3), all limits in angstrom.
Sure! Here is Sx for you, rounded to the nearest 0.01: 0.98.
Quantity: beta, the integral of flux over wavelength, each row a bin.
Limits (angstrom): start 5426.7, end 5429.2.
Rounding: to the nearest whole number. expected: 30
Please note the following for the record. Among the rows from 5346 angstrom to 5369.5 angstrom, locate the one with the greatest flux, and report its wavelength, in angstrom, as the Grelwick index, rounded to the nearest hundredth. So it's 5349.16 angstrom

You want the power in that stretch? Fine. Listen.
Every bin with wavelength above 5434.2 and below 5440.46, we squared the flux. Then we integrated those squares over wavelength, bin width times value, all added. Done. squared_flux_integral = 783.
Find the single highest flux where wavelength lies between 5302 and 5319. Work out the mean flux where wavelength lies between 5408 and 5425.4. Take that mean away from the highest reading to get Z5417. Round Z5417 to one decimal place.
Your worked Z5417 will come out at 1.0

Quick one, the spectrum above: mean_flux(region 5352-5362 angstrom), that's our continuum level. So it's 11.6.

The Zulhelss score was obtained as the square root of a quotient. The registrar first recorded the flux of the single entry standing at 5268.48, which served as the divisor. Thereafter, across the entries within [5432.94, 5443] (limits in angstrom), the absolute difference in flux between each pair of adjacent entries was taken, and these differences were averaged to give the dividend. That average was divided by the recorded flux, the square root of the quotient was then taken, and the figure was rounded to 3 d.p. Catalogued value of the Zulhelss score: 0.175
